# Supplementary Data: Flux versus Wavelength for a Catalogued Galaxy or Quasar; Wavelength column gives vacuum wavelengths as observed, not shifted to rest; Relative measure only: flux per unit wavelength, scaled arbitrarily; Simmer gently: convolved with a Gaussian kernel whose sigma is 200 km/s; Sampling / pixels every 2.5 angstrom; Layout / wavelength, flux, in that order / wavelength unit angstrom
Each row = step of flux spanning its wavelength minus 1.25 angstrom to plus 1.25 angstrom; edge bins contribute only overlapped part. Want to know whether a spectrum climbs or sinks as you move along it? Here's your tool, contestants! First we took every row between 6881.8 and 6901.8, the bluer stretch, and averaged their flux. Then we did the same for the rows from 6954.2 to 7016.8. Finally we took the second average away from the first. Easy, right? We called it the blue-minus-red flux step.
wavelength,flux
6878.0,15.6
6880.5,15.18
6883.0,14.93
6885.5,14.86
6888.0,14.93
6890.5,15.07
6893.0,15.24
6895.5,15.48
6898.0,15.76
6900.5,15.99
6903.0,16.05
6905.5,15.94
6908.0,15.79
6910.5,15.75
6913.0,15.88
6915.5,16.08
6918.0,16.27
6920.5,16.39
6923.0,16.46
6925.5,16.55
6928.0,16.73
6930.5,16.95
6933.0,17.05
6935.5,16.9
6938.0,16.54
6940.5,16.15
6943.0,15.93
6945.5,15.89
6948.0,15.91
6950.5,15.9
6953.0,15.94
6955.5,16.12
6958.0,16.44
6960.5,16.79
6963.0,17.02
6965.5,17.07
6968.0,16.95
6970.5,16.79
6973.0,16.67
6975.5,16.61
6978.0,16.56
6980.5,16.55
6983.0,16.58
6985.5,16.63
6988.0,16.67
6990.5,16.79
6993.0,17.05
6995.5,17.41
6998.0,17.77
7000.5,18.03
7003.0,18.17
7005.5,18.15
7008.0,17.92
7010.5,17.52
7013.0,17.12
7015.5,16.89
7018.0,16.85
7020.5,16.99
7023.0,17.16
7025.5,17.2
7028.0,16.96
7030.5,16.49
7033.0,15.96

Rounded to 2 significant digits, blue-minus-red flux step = -1.8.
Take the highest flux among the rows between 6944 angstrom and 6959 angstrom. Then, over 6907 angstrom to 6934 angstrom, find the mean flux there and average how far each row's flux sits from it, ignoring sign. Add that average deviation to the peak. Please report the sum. 16.8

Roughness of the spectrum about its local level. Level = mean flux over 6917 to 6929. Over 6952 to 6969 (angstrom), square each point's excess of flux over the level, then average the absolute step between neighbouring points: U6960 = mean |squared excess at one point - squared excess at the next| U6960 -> 0.13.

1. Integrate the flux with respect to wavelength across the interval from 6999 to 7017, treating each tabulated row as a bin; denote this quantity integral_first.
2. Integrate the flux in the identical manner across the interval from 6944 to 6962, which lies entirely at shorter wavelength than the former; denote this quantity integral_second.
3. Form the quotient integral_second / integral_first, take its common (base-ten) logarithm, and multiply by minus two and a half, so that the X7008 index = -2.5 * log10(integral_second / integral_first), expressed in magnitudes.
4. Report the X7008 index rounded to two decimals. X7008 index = 0.10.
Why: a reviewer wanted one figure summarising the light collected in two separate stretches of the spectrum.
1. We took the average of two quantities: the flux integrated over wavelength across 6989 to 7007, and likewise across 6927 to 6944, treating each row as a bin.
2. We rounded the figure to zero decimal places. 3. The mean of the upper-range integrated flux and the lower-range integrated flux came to 300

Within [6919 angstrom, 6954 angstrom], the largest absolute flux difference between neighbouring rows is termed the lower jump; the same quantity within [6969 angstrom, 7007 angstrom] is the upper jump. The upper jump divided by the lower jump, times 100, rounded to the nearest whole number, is 92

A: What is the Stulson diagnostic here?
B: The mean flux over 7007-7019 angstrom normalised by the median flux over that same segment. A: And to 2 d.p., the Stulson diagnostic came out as 1.01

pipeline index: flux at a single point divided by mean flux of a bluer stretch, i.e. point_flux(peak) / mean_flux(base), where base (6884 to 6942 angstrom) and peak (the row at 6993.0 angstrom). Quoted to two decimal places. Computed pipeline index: 1.06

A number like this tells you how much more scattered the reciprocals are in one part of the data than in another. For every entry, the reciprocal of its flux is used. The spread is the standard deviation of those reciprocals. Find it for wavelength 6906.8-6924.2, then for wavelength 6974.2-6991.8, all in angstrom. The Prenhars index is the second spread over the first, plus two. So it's 2.3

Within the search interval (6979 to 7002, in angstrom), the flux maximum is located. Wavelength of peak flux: 7000.5 angstrom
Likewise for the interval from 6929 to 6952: 6933.0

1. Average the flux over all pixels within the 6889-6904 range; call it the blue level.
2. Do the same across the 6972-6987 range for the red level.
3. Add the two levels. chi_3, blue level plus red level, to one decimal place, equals 32.2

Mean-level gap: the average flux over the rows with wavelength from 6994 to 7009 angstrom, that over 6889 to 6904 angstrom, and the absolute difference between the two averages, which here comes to 2.3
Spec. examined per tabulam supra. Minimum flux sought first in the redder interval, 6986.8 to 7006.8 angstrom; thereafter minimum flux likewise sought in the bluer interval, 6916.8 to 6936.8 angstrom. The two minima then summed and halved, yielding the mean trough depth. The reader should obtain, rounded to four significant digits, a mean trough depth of 16.47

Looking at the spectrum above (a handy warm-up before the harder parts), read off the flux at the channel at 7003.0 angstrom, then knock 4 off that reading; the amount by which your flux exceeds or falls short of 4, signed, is 14.2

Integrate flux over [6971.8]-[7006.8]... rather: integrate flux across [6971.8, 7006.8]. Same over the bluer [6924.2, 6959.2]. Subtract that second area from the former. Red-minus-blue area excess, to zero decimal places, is 27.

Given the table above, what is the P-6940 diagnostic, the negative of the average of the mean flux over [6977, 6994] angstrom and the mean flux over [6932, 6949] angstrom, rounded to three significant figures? -16.5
